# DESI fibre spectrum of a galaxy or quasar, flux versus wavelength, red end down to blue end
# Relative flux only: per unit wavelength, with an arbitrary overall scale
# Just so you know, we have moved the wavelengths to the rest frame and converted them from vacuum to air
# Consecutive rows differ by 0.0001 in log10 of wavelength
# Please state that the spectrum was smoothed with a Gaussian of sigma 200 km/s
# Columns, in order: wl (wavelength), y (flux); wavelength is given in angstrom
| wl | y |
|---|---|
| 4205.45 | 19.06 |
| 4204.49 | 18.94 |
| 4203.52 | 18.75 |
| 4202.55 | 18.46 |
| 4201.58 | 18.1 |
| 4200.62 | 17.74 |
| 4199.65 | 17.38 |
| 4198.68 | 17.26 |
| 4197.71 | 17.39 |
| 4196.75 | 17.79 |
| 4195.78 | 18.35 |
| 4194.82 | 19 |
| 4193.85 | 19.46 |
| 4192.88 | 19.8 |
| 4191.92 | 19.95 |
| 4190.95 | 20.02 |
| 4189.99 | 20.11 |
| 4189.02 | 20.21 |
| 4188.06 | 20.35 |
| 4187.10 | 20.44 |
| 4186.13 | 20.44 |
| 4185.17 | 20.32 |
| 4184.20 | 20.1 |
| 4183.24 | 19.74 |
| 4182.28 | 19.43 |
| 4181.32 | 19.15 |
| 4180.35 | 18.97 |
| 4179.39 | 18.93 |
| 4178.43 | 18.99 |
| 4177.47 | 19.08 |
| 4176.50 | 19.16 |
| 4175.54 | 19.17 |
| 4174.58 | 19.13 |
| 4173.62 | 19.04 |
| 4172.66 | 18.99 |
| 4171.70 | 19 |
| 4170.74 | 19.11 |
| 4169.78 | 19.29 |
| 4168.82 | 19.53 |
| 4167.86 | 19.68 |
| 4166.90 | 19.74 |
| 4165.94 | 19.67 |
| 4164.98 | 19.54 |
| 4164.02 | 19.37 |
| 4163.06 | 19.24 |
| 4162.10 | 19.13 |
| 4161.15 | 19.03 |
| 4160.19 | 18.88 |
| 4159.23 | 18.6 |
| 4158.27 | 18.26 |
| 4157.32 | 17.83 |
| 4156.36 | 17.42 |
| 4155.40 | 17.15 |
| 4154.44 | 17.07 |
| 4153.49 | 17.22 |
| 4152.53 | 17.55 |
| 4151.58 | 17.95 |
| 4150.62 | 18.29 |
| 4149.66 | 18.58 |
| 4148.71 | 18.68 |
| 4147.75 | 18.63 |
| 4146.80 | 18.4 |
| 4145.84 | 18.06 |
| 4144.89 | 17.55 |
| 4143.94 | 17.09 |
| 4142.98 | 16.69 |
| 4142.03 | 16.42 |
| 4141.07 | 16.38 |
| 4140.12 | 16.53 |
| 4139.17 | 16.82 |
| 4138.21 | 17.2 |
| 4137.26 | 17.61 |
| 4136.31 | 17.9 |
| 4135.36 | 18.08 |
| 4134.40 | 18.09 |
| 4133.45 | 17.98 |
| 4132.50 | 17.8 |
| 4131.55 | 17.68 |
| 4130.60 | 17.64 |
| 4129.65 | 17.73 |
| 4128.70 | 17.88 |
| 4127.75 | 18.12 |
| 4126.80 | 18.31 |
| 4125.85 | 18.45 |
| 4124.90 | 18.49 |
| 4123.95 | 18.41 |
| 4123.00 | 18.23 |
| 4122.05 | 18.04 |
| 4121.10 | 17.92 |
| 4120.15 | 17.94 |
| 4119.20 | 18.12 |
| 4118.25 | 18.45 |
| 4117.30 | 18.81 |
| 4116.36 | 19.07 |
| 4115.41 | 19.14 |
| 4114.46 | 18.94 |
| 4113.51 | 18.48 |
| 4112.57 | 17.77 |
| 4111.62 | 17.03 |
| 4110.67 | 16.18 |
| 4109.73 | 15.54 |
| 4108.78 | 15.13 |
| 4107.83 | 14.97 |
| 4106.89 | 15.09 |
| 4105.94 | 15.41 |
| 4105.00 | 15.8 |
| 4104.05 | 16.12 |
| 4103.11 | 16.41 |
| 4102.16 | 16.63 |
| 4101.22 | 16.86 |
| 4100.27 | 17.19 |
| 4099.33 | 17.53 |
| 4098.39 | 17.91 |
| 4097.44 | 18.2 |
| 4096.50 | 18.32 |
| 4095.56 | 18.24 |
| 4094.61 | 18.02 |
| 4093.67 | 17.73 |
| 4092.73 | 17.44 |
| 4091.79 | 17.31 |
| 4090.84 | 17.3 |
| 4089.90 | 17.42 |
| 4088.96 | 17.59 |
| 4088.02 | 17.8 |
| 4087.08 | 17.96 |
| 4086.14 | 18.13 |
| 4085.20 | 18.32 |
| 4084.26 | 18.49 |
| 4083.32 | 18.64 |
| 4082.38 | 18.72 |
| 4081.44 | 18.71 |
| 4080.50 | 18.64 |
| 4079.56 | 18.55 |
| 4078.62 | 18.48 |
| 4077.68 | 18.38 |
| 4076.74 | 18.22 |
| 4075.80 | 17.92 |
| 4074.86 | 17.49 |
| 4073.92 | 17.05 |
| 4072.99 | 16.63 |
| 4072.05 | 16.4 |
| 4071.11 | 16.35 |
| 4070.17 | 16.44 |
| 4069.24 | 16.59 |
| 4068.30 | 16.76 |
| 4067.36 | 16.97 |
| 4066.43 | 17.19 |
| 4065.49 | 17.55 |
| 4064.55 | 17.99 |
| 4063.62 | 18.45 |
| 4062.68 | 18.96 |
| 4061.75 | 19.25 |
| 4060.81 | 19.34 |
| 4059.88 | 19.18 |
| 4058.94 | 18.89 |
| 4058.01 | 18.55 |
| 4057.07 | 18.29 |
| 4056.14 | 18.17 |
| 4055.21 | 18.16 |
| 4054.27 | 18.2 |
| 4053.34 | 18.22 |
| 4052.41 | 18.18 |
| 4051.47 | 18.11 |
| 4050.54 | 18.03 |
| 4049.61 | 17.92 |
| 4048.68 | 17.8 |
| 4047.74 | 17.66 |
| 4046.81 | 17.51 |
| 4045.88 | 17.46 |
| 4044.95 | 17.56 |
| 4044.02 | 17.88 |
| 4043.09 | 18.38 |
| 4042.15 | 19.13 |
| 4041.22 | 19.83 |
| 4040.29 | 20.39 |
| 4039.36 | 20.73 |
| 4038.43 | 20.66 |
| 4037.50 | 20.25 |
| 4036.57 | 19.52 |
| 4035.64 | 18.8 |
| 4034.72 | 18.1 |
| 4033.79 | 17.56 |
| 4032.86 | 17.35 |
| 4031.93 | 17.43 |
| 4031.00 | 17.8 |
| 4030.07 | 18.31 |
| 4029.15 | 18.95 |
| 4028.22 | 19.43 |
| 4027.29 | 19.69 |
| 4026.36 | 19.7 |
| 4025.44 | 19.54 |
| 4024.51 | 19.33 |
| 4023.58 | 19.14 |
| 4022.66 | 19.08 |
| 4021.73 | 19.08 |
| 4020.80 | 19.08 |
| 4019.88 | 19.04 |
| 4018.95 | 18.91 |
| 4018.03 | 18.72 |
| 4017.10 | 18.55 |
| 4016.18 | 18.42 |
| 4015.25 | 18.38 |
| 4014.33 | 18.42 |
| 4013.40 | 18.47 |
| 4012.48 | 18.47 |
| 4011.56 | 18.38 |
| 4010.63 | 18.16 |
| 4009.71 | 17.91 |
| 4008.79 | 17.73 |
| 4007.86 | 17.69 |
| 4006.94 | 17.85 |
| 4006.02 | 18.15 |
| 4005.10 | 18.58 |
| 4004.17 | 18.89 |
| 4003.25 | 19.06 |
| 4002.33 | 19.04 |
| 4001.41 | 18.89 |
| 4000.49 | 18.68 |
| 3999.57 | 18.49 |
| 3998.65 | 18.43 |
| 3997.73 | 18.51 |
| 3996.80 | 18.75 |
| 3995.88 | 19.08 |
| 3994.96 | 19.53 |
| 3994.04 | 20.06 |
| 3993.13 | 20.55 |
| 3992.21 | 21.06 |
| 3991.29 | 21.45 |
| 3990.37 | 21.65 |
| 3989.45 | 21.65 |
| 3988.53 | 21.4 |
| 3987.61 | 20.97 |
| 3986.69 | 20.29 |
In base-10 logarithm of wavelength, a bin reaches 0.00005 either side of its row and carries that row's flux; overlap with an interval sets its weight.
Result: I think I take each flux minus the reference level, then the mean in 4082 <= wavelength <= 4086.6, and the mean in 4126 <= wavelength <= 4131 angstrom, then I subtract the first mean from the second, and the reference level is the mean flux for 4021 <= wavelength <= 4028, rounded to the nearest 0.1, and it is -0.5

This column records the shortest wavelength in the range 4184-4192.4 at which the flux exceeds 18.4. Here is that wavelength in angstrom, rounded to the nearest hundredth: 4184.20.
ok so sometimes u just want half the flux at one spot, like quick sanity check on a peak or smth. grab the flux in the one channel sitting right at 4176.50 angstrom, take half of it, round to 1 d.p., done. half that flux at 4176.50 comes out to 9.6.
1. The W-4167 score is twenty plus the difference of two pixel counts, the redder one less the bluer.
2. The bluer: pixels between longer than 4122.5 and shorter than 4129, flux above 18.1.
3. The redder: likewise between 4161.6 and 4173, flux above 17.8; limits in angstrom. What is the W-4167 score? 26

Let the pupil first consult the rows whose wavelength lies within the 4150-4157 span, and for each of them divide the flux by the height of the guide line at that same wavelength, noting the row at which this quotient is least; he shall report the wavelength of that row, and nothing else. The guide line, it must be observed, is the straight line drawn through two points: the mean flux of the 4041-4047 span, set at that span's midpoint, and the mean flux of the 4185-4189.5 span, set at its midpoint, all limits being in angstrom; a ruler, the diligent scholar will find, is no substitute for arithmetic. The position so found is 4154.44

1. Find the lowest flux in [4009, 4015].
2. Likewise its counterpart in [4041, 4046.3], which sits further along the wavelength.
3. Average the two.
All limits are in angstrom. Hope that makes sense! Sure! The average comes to 17.7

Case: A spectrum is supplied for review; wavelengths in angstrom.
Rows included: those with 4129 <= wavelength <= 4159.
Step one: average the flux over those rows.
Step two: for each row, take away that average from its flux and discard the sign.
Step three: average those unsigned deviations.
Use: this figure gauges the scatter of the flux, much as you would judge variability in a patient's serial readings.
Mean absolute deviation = 0.5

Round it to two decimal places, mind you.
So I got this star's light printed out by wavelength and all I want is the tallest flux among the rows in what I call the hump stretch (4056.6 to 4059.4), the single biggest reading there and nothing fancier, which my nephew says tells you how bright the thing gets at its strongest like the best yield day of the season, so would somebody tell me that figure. 18.89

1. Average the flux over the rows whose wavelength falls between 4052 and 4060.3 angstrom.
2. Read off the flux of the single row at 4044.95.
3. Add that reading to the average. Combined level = 36.0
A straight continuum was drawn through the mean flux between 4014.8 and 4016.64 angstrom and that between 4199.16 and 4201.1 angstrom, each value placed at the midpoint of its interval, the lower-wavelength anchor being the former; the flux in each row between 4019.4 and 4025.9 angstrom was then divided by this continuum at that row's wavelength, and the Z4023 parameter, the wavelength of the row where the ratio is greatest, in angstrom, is 4025.44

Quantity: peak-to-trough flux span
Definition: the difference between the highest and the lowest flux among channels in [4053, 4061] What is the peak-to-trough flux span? 1.2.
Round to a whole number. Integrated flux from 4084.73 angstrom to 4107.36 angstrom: 391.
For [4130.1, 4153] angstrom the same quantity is 404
